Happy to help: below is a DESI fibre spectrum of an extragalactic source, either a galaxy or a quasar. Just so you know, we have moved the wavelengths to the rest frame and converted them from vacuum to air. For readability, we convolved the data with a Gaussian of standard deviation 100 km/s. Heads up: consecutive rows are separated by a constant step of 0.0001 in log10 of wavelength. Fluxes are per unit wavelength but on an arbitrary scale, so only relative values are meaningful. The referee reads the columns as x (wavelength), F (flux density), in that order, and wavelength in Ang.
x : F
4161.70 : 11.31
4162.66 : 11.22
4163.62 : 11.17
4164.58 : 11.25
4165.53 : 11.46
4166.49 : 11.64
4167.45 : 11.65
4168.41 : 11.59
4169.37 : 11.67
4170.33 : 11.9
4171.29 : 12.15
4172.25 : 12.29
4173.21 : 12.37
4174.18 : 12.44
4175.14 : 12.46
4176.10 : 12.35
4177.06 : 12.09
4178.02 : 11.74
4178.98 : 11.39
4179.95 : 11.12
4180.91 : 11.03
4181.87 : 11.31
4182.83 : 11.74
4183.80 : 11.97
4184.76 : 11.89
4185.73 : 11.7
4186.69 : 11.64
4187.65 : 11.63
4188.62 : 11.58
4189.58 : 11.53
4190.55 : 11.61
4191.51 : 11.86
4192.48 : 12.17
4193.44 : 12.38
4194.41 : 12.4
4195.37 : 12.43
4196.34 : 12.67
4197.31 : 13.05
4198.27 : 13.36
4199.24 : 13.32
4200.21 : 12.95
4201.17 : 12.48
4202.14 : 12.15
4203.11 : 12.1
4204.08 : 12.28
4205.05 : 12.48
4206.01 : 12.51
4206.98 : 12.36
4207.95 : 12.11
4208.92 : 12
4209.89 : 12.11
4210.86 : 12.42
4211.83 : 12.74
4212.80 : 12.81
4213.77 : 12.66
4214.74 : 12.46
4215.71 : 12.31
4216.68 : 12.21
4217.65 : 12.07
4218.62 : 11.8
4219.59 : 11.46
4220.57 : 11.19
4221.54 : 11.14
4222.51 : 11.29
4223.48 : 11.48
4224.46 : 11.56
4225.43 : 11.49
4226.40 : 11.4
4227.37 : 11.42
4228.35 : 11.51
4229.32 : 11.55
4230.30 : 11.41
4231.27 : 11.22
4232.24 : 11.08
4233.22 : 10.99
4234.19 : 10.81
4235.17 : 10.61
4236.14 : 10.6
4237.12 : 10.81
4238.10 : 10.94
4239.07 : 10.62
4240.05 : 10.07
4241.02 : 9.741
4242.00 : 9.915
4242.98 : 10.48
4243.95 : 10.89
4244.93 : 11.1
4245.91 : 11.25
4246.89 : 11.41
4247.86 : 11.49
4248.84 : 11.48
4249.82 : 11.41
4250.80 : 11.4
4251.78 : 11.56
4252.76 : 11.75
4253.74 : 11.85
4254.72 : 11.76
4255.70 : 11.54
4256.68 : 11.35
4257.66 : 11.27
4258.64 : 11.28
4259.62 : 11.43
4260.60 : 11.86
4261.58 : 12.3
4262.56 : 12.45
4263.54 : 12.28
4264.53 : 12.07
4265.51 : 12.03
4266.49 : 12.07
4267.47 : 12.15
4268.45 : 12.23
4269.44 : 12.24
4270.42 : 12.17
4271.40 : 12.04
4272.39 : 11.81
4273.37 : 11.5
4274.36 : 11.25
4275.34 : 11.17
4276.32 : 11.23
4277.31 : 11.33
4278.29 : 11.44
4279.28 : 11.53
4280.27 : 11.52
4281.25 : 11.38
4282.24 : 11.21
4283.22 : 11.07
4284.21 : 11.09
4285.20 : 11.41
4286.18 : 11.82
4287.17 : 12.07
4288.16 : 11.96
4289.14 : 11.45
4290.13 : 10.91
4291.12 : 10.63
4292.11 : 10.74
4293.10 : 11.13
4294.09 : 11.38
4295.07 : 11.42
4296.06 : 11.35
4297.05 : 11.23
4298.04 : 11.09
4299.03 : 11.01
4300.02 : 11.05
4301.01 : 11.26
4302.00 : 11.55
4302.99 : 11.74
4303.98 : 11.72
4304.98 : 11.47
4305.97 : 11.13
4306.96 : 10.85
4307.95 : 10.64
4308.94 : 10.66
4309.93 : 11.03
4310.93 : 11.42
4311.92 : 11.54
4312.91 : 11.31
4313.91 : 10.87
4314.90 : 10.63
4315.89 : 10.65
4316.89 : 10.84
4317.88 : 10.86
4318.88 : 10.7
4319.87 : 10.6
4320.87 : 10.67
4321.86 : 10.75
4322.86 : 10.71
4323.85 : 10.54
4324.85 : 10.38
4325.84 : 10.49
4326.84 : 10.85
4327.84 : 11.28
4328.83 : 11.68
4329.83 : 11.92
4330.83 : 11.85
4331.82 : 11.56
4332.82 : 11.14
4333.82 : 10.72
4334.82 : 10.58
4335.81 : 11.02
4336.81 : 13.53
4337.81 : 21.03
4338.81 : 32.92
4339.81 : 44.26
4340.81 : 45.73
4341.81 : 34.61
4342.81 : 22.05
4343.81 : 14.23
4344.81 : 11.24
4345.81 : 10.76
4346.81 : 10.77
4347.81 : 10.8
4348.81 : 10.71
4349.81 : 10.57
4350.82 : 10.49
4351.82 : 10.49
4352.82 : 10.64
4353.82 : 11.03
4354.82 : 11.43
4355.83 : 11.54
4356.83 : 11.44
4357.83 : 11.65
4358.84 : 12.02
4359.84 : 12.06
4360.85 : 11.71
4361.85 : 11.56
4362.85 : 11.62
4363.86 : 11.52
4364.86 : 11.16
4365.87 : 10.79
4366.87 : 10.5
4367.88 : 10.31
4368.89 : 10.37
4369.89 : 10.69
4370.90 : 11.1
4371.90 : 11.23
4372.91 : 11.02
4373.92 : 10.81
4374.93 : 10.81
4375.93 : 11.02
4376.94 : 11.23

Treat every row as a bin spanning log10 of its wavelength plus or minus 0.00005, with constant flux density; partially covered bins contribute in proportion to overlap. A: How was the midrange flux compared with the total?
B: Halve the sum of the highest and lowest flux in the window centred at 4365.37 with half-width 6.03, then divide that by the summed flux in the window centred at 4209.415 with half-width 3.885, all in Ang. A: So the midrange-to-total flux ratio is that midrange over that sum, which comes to 0.11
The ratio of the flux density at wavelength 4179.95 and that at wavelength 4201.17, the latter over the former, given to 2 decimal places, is 1.12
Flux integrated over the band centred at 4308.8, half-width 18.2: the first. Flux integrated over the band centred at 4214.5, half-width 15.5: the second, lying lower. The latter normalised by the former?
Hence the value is 0.9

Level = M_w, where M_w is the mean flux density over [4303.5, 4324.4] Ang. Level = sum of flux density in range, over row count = 10.9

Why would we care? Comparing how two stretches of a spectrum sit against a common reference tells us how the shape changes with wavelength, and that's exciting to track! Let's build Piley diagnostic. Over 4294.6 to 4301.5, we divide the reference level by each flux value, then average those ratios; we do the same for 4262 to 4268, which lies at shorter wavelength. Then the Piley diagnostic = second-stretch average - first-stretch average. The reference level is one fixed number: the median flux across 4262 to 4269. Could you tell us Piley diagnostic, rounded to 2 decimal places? -0.09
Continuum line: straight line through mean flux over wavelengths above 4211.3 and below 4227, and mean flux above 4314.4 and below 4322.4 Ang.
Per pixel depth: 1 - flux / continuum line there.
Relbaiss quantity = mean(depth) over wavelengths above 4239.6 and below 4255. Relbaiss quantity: 0.039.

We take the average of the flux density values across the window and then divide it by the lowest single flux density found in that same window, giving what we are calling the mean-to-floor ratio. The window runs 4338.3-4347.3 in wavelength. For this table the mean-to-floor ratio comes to 2.34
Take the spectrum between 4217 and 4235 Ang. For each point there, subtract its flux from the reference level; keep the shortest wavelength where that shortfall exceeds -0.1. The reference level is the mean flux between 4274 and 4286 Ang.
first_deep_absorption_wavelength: 4220.57 Ang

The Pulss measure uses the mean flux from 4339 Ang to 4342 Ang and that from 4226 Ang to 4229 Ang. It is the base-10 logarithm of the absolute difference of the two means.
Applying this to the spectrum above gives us 1.5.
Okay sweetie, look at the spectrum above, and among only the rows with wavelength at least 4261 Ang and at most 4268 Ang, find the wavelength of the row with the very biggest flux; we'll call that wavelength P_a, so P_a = 4262.56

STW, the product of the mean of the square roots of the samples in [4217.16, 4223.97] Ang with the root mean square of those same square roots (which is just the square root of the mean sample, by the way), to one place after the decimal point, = 11.5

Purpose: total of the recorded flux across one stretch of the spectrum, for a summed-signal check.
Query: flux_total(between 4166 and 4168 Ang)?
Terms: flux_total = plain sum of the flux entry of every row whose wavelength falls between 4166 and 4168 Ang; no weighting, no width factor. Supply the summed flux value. 23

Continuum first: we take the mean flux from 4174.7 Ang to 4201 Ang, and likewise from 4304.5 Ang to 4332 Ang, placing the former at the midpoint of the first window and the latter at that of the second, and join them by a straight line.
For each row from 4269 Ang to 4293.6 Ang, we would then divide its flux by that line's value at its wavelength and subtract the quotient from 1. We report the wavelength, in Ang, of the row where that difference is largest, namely 4291.12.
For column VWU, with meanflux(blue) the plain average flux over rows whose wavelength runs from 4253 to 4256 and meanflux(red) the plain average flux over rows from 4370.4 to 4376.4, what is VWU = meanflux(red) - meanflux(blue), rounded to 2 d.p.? -0.72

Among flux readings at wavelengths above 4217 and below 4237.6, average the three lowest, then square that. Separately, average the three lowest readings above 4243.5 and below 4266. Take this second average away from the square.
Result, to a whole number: 103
